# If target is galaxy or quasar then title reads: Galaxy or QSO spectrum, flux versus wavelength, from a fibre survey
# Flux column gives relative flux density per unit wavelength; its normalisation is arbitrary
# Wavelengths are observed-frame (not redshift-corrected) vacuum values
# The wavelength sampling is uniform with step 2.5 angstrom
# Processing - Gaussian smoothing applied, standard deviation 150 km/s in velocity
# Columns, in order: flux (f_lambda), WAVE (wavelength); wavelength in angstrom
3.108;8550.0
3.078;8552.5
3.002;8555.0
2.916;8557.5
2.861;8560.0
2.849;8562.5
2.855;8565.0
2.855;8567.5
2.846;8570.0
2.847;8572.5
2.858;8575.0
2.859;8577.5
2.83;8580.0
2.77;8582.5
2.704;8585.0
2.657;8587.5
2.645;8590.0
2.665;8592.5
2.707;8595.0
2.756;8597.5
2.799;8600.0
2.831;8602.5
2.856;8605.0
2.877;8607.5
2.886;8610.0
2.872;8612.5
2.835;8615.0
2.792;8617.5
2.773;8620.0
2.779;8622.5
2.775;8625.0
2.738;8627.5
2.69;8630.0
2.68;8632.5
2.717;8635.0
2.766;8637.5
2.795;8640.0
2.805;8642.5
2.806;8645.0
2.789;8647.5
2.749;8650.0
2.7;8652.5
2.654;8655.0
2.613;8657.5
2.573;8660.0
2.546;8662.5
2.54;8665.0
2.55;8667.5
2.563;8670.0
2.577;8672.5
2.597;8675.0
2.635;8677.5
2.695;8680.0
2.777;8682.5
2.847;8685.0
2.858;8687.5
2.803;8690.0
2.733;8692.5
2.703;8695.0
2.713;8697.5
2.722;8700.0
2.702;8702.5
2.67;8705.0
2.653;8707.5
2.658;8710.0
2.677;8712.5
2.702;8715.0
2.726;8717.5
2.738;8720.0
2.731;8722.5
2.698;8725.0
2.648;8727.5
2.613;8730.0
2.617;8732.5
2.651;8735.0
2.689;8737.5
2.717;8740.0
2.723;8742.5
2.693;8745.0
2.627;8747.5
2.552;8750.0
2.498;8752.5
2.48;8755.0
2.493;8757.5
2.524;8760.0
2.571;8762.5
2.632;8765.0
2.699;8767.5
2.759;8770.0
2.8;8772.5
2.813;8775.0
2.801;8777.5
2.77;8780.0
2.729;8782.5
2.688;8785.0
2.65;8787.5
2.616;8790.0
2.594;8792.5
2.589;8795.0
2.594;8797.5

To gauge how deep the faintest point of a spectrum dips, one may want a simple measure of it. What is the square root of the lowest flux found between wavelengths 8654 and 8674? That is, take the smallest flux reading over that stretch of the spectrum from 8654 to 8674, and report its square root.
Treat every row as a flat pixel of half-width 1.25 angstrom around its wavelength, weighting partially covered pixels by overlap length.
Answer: 1.59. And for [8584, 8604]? 1.63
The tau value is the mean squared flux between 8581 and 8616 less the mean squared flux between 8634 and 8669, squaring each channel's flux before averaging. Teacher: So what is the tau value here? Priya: 0.49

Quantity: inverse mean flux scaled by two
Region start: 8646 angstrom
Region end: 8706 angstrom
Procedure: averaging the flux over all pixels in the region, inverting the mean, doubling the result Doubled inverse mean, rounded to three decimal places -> 0.746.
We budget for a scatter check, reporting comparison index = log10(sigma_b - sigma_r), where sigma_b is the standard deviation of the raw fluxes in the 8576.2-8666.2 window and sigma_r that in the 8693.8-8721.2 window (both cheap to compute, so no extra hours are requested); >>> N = -1.2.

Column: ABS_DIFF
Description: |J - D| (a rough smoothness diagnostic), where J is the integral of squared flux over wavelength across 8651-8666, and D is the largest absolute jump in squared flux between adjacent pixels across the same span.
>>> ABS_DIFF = 102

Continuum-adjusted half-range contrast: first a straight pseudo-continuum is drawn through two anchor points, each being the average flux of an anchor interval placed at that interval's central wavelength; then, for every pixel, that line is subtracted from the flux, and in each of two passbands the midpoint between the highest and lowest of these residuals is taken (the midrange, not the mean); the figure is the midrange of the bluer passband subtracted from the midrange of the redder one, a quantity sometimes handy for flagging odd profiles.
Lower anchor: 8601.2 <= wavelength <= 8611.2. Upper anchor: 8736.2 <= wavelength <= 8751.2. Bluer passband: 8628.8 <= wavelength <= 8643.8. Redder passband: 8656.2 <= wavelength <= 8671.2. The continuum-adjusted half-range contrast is -0.13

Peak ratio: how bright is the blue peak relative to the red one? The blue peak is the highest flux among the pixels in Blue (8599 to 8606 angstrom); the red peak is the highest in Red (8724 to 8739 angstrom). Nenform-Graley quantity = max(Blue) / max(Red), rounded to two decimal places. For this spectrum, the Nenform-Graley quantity 1.06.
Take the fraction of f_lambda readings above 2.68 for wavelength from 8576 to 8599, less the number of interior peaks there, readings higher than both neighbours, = 0.67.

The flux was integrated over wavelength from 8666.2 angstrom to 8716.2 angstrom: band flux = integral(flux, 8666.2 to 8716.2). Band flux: 135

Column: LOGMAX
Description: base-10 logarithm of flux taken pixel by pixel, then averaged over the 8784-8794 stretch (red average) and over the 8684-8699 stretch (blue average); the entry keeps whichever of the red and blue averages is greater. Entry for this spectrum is 0.443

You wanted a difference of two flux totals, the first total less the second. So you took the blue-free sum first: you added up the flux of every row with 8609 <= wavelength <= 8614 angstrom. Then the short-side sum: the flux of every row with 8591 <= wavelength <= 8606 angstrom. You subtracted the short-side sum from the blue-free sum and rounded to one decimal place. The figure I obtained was -10.9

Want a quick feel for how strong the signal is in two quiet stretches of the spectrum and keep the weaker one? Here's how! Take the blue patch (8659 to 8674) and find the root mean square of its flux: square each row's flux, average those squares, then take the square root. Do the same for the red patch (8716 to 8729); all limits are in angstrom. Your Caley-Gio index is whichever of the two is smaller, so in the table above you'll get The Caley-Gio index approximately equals 2.56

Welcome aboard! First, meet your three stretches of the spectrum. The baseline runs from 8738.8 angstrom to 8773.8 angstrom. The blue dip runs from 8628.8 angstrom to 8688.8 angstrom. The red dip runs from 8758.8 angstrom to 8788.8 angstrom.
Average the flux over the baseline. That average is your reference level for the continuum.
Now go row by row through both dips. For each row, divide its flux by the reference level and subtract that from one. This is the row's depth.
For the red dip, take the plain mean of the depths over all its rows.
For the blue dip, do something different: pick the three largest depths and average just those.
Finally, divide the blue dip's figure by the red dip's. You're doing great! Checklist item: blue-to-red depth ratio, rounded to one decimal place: -1.1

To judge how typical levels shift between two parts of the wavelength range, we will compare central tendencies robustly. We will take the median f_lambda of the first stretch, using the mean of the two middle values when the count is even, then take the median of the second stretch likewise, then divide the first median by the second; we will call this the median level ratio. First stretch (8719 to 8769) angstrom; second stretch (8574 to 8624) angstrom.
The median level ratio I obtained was 0.944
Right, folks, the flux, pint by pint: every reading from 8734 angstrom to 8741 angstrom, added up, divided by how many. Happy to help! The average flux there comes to 2.69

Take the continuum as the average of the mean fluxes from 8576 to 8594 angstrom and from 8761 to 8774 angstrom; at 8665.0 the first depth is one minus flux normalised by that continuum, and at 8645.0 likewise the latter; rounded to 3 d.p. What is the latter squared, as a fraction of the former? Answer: 0.019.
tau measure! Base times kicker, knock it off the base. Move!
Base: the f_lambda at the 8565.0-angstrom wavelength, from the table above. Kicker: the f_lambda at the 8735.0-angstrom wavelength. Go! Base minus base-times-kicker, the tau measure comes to -4.71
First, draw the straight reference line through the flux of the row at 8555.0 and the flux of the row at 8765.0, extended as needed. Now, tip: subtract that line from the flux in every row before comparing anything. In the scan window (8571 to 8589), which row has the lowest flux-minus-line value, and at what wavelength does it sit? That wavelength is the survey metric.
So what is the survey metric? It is 8587.5 angstrom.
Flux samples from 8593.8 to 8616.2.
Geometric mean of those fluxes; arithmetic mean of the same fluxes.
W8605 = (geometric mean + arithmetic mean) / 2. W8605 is 2.82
